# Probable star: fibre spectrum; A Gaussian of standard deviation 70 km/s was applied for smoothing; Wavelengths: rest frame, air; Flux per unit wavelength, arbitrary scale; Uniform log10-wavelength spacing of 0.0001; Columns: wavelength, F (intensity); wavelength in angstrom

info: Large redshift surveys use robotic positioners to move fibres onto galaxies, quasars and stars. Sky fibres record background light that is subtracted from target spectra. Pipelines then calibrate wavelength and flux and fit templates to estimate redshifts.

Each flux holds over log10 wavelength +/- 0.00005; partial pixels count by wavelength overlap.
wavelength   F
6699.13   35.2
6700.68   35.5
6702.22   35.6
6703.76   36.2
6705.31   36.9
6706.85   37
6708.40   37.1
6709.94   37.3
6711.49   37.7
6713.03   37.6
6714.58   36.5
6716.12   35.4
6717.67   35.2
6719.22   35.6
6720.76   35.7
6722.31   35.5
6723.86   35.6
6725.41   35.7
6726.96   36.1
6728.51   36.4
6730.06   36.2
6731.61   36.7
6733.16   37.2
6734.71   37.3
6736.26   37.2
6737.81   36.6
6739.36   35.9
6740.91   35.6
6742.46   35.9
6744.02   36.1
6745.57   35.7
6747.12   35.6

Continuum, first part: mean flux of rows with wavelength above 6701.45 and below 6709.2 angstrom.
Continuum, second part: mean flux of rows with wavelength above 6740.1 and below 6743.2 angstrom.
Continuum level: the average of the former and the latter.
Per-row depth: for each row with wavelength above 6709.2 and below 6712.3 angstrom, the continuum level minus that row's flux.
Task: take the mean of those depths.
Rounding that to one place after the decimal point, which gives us -1.3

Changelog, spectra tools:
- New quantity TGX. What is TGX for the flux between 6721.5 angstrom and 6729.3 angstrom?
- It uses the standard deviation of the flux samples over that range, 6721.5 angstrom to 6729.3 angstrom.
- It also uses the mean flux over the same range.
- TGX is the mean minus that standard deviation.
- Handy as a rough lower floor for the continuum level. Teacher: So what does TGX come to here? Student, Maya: 35.5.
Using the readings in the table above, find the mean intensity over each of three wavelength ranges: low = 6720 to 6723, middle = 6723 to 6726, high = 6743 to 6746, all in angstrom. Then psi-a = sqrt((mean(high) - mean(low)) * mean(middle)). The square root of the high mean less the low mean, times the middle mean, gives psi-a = 3.3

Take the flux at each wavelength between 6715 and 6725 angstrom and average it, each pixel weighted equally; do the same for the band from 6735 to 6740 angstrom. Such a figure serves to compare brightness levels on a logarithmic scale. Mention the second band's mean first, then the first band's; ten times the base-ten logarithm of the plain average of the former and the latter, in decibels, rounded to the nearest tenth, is 15.6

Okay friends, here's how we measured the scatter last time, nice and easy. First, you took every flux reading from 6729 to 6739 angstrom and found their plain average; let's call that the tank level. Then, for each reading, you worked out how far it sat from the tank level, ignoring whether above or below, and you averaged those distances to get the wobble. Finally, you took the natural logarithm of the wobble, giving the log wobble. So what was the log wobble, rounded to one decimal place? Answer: -1.0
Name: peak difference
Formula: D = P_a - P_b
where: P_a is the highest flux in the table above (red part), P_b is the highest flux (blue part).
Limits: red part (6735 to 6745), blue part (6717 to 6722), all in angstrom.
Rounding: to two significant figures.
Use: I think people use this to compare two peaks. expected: 1.5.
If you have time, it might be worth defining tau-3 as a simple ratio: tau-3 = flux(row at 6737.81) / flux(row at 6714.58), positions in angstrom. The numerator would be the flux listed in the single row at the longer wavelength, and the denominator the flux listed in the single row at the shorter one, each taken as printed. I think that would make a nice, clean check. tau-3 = 1.00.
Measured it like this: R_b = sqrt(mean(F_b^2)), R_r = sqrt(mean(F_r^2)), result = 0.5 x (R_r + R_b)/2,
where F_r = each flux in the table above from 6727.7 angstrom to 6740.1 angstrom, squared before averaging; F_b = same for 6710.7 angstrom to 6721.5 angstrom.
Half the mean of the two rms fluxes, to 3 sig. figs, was 18.2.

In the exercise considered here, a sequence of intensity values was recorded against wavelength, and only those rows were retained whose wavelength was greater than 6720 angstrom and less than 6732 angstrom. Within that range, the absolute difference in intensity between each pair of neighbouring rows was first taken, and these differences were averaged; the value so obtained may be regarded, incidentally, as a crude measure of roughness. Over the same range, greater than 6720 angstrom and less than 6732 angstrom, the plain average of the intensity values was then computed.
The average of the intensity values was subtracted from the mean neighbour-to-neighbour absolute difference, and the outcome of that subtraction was -35.7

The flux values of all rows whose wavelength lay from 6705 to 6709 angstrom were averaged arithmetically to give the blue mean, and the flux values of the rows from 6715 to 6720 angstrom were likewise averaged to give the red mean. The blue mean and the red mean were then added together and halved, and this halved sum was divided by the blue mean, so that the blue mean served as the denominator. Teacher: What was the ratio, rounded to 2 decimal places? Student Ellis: 0.98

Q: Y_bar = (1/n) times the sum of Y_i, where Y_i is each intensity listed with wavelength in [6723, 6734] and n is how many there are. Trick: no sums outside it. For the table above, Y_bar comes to 36.3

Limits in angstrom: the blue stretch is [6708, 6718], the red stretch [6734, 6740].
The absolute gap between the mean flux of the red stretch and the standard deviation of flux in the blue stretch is 35.8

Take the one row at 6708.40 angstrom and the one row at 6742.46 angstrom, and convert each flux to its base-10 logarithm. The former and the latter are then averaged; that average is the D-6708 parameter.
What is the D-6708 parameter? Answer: 1.562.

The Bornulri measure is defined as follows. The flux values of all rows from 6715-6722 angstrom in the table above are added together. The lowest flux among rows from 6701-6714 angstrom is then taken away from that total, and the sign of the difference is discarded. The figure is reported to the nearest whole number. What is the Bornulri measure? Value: 106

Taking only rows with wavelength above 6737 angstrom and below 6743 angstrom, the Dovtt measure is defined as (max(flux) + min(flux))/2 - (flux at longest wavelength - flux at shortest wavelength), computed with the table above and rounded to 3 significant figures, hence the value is 36.8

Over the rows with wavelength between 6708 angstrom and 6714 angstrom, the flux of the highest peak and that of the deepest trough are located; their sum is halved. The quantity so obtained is 37.4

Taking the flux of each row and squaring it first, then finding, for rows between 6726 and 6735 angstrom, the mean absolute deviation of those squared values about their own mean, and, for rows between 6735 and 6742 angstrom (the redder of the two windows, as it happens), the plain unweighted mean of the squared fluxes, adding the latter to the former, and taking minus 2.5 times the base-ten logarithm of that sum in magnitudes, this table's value -7.83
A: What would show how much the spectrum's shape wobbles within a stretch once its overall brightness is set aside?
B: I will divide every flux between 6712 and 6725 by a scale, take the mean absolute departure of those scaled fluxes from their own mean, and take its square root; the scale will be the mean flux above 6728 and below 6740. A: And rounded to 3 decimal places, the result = 0.126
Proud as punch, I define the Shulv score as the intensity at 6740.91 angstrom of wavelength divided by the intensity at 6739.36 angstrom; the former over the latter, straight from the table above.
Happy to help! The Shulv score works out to 0.99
